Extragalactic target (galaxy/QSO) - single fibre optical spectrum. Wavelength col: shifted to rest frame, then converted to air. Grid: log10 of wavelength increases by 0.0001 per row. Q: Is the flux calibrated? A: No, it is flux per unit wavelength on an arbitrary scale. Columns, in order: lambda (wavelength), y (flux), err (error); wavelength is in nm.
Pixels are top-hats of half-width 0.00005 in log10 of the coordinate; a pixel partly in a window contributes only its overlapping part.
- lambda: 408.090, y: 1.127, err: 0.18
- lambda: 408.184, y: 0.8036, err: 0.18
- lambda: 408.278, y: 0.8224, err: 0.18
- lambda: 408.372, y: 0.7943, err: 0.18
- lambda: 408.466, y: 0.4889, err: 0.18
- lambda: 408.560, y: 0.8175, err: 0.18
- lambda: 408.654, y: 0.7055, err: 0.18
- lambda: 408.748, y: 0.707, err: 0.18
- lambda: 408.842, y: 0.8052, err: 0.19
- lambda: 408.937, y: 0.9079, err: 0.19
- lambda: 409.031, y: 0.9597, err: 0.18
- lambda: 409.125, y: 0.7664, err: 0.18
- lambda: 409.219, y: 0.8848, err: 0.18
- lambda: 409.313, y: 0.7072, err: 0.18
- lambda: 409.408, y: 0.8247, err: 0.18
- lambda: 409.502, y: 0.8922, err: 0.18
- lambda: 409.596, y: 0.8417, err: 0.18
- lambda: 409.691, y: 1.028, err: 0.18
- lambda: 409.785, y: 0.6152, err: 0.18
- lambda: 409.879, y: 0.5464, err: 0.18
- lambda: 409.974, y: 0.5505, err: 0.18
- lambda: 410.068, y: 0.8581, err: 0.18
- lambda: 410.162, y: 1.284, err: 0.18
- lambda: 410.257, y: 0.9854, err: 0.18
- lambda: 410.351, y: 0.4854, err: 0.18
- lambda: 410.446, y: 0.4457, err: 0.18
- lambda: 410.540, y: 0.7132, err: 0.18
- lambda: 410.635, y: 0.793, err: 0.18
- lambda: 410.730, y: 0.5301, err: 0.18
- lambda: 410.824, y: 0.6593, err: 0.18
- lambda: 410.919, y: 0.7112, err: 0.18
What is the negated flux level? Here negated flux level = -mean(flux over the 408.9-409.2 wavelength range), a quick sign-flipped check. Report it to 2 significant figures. -0.88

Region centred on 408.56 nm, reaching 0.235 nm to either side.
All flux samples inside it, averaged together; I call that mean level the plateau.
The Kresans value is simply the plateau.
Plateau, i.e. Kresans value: 0.70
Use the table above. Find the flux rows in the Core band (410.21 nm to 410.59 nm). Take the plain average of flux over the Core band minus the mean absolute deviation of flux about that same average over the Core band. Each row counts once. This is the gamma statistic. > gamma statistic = 0.47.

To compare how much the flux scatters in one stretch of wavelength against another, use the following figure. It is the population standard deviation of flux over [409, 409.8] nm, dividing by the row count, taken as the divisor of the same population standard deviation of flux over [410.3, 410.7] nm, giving 1.23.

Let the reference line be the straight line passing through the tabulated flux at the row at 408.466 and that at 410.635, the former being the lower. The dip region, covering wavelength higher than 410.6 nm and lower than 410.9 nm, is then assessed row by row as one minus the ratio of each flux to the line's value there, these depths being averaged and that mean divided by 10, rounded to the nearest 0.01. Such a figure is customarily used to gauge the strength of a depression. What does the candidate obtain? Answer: 0.02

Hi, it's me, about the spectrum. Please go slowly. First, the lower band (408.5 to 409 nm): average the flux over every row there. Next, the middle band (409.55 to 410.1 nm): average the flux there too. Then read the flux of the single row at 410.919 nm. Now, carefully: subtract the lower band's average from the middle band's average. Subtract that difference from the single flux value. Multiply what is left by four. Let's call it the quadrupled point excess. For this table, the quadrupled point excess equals 3.04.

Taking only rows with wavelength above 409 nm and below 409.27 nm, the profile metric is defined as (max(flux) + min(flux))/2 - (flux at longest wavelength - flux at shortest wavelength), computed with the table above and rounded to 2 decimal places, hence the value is 0.94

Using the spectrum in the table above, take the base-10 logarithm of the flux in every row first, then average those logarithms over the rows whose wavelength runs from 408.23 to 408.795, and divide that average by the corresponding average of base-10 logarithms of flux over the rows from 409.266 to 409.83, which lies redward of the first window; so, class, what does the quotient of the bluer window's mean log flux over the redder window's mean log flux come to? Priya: 1.6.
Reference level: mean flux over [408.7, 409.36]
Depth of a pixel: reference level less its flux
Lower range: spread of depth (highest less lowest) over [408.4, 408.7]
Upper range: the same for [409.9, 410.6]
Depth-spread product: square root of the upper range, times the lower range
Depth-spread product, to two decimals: 0.30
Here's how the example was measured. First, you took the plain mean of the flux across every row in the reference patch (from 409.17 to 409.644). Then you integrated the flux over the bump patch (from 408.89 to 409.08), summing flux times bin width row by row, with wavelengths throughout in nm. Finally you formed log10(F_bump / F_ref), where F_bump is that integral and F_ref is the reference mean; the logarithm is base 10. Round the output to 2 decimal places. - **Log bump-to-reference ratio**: -0.67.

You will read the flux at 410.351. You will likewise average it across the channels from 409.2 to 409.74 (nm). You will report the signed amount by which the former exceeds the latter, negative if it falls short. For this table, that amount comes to -0.38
